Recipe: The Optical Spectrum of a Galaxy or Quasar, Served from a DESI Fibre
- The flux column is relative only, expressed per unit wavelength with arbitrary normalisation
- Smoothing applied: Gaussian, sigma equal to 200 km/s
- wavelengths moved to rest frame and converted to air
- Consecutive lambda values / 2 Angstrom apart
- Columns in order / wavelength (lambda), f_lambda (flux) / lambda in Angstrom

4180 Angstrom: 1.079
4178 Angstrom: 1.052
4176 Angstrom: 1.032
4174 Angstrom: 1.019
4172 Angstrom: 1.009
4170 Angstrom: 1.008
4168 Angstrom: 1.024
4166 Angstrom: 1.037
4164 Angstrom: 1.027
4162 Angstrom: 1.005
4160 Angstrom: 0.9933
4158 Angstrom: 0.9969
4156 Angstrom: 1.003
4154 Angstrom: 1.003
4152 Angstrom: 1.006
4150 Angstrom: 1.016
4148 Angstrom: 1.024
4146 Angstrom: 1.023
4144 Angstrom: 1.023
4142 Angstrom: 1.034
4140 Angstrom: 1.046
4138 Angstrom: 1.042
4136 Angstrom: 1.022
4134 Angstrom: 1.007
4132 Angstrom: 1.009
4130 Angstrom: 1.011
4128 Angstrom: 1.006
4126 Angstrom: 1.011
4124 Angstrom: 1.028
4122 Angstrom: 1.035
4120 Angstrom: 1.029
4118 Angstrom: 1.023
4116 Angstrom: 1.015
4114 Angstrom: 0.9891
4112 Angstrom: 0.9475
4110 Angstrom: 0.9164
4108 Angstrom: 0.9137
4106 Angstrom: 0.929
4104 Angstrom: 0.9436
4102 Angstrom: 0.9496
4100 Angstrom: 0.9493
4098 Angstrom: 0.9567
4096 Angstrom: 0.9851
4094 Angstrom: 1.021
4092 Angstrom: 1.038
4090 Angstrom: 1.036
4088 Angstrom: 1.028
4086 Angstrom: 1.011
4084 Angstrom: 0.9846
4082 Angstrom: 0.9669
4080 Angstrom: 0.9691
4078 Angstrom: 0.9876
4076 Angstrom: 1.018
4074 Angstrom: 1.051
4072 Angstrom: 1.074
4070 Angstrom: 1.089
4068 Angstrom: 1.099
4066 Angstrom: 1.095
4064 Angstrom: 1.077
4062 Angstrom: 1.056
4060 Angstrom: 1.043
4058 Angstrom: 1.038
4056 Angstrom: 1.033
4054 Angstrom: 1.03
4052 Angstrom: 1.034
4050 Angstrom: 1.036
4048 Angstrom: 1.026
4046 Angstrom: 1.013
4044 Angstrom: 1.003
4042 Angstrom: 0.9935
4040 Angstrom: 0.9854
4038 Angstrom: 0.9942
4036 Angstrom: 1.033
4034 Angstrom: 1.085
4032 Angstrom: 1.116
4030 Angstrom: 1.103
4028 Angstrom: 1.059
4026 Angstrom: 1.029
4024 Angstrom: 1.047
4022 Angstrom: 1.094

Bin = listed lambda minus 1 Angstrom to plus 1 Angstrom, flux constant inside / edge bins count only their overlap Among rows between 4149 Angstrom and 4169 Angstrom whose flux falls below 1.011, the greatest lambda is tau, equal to 4162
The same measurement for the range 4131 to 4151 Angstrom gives 4134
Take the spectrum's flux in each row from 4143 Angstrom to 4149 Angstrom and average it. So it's 1.02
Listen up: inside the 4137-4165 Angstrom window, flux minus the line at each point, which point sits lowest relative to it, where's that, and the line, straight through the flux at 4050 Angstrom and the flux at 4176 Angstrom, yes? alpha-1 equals 4160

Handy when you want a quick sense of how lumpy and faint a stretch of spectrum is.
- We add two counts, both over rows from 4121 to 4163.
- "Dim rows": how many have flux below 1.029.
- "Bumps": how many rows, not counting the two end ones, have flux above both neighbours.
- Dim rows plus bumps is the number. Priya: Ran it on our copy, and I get 20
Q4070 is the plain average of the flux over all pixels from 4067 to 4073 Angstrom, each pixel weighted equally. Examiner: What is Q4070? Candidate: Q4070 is 1.09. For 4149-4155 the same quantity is 1.01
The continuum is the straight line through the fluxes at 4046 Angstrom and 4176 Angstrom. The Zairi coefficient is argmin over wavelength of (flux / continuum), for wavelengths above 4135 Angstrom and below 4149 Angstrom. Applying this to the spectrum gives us 4146 Angstrom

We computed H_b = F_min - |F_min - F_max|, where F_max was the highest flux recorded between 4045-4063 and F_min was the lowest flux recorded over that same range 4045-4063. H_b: 0.97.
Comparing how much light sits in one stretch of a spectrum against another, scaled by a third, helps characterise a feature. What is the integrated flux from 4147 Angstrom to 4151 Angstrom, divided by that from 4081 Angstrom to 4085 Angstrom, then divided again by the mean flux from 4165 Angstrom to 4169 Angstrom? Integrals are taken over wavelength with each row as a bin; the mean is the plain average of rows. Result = 1.014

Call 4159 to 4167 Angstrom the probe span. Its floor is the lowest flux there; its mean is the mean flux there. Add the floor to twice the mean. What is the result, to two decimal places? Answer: 3.02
